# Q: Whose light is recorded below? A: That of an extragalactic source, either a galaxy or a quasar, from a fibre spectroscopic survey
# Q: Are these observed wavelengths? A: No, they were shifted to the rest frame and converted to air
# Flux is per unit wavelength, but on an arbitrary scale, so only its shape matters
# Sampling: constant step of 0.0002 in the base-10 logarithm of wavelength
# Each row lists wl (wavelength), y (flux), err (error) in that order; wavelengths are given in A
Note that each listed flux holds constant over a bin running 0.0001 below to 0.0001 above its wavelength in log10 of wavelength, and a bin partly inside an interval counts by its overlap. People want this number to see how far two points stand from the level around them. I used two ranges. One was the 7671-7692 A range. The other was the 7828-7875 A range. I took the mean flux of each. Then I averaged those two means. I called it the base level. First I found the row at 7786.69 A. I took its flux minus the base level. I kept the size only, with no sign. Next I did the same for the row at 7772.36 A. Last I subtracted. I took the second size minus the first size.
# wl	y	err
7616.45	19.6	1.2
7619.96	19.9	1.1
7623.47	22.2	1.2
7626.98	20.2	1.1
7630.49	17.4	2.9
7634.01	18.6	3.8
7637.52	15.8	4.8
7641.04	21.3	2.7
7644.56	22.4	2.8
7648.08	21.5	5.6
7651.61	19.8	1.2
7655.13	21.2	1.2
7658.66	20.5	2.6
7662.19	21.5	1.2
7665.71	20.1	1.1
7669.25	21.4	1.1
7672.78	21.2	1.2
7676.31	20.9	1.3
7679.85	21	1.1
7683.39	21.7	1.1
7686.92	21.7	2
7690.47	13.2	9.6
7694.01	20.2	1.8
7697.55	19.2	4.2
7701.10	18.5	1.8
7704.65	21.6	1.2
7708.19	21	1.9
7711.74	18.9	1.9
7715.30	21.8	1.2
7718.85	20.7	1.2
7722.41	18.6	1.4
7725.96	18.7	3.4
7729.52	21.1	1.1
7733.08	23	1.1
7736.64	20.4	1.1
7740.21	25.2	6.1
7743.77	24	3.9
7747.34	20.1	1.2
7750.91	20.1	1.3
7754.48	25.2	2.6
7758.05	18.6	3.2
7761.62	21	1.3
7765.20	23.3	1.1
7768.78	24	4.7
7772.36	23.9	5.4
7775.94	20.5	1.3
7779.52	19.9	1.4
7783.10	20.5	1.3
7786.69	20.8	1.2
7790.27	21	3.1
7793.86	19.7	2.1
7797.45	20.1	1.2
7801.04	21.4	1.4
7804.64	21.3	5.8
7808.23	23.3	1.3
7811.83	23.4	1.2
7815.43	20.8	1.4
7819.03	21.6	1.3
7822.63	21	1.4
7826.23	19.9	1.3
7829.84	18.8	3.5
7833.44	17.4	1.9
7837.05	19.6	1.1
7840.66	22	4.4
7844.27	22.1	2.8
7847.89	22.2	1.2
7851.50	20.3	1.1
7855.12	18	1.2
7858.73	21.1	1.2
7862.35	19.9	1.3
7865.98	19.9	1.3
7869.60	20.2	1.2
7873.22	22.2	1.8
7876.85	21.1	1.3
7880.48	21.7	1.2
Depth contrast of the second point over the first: 3.1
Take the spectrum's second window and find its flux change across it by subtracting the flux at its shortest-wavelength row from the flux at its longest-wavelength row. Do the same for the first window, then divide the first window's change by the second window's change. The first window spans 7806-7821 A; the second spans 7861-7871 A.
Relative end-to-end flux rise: -5.7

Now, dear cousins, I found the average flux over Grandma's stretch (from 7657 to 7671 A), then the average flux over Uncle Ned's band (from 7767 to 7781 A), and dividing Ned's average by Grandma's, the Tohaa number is 1.06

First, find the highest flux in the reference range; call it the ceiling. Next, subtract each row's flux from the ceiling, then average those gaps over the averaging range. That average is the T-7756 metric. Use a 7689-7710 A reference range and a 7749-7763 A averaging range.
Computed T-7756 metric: 0.38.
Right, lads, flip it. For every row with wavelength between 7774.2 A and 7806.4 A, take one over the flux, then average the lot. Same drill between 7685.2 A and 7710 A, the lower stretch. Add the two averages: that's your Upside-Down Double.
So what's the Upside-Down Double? 0.1017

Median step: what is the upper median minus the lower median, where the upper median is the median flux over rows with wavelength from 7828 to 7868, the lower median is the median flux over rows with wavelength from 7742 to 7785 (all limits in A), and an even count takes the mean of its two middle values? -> -0.85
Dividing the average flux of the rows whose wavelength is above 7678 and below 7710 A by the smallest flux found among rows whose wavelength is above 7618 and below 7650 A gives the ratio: 1.25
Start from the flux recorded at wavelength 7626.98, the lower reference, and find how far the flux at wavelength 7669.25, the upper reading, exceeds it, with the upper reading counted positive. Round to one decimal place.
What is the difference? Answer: 1.2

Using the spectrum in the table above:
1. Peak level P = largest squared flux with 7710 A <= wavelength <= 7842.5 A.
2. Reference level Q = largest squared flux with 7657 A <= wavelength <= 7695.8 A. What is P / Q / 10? 0.135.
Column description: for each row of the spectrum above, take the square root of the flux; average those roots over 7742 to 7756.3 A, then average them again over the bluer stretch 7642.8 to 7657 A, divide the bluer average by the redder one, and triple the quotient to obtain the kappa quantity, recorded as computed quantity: 2.93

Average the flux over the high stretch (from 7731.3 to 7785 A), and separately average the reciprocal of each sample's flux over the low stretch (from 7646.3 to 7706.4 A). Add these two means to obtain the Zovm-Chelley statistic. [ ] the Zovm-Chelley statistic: 22.0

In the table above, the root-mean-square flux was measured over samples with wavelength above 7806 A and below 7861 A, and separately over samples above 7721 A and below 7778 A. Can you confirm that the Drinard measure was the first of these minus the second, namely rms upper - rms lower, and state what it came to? -1.0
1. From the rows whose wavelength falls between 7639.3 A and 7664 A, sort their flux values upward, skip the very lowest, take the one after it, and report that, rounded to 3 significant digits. 20.5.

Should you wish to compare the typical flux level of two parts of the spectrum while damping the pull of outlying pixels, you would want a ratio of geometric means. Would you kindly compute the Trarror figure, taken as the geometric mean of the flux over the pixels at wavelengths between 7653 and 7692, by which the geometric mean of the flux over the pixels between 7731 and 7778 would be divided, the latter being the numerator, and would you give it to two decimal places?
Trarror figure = 1.09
